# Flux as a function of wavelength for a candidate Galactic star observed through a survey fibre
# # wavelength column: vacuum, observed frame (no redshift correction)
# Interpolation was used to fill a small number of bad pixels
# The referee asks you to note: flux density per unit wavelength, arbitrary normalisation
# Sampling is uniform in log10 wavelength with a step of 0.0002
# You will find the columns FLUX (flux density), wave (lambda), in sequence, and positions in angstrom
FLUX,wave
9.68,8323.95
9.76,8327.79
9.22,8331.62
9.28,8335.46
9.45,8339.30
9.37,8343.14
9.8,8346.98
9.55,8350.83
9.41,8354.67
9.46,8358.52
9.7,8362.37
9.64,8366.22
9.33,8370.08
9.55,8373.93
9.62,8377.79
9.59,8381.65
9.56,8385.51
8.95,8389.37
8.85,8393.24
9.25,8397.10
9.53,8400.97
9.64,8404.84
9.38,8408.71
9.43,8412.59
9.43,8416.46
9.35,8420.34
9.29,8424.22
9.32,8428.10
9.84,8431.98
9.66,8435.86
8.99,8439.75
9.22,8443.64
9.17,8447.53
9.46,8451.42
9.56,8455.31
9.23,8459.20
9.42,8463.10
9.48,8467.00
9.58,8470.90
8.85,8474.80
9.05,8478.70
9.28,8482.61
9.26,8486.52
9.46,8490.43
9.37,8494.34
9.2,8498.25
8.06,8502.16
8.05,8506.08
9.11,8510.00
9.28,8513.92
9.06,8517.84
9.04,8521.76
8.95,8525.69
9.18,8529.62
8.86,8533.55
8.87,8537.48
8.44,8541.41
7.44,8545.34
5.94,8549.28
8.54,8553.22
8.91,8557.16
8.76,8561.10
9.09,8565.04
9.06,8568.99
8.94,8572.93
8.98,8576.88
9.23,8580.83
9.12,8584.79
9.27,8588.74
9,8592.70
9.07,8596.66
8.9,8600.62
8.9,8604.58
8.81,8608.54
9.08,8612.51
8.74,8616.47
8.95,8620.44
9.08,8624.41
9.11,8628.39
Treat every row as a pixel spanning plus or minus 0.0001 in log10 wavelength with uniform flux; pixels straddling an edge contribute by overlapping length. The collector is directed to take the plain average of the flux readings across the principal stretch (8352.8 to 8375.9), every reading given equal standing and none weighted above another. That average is 9.5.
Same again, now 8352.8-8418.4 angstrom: 9.4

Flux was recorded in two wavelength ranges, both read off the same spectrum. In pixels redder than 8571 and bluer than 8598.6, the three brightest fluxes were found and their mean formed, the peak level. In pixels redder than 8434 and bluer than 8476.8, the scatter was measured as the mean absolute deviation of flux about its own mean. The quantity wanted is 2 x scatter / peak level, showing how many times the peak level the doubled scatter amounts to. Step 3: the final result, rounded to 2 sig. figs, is 0.047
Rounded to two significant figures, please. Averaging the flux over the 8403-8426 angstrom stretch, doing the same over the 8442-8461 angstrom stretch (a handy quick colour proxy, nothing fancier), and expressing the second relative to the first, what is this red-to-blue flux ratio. 0.99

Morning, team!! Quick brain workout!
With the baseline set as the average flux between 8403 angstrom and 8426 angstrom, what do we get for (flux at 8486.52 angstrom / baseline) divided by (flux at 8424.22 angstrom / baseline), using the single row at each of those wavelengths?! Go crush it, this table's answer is 1.00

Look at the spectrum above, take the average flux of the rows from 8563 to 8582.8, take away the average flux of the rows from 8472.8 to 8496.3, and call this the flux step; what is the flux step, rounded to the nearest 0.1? -0.2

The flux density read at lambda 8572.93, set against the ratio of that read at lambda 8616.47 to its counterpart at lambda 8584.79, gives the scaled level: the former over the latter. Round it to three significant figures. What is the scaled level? 9.33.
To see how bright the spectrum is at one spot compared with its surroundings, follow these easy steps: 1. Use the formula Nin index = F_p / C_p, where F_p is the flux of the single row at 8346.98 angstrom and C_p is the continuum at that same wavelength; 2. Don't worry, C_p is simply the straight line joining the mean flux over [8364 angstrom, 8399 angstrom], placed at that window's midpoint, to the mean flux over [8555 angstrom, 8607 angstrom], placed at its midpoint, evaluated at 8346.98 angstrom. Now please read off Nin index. 1.04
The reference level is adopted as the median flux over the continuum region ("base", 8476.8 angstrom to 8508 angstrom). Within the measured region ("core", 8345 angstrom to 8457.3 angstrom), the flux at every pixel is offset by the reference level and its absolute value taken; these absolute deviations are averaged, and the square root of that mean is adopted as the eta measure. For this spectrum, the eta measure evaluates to 0.52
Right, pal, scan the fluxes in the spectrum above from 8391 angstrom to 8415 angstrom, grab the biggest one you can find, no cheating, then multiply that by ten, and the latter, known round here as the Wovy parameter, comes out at 96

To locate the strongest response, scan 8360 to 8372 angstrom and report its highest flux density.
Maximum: 9.7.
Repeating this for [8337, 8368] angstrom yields 9.8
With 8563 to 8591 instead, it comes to 9.27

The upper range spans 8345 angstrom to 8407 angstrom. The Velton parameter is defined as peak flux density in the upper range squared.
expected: 96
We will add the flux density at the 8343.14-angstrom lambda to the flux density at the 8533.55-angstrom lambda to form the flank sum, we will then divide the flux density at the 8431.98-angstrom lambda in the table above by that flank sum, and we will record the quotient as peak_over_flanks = 0.54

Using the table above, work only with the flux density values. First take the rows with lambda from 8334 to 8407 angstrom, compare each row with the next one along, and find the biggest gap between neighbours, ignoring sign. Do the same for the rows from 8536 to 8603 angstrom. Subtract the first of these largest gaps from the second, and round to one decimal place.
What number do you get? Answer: 2.0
